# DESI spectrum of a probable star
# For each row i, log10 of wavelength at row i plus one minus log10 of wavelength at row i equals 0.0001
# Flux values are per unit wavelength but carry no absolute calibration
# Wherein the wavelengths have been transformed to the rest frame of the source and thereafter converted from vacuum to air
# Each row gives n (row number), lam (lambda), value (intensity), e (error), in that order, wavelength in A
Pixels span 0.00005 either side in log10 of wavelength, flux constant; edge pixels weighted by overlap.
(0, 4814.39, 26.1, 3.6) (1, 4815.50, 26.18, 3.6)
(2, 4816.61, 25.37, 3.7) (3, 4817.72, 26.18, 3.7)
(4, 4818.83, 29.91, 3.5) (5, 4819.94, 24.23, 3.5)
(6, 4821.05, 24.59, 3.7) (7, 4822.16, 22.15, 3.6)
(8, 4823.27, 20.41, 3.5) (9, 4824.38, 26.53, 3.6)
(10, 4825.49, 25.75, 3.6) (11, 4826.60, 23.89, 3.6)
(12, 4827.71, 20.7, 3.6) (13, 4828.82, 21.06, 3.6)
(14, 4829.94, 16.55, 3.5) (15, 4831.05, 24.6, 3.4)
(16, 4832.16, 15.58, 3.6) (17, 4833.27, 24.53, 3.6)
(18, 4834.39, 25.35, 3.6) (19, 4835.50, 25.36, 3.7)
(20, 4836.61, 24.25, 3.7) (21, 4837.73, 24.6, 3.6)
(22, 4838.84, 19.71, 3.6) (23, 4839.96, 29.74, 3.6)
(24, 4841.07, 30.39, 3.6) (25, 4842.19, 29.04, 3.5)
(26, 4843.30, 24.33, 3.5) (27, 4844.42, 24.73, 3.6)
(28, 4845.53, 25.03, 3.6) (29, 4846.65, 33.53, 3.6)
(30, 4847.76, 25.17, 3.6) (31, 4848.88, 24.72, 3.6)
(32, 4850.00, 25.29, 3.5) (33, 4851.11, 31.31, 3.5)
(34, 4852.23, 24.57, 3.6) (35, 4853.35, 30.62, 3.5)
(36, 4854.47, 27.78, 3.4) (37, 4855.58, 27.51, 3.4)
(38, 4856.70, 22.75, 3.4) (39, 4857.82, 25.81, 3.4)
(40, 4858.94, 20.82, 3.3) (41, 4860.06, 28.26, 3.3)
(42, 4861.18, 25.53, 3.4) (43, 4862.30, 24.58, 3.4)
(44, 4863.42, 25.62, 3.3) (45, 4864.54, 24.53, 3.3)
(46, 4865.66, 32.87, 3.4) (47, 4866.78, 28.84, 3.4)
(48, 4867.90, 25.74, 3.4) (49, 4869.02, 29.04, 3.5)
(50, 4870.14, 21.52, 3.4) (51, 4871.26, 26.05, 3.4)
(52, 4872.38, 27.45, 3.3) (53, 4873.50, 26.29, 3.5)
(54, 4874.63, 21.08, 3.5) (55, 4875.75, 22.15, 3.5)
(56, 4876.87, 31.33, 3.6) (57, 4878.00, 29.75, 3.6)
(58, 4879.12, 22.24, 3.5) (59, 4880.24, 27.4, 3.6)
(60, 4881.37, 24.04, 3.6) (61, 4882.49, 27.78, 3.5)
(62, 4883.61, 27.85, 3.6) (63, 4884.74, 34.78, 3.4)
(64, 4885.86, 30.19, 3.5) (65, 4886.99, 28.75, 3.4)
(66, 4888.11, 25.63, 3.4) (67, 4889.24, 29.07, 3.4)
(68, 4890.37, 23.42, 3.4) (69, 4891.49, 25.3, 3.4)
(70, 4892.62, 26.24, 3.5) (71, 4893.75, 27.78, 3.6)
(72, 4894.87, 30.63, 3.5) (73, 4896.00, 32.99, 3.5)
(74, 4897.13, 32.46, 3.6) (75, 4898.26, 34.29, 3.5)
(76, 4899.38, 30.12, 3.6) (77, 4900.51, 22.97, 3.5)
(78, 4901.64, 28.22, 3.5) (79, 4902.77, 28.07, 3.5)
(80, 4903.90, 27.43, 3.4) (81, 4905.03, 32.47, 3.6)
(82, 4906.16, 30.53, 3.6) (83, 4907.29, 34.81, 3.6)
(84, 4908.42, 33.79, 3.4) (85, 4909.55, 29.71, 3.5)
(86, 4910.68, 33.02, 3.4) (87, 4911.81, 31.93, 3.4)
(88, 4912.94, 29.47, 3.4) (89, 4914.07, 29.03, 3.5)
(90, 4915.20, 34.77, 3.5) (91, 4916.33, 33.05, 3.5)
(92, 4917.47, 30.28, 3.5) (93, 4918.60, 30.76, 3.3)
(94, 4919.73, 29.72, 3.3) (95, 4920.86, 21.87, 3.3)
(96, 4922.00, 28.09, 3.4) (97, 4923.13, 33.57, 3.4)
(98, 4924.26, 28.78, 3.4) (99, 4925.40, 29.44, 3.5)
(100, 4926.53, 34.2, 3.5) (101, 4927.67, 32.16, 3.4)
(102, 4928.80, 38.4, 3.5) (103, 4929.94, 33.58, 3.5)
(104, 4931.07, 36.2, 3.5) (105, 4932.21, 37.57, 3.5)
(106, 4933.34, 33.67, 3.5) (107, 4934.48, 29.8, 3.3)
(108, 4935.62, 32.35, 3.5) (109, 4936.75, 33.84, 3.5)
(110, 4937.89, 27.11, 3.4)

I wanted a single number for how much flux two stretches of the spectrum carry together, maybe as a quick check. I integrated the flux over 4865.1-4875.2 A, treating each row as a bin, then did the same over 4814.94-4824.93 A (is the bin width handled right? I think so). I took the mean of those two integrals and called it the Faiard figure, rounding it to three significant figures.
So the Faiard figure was 259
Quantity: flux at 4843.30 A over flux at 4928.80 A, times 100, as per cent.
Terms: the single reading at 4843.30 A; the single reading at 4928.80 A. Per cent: 63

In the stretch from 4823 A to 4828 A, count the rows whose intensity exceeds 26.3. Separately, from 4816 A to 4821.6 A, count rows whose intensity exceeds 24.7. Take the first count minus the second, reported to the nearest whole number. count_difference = -2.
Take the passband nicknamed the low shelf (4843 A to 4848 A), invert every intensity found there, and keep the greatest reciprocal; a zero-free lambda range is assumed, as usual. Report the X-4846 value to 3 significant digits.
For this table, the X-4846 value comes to 0.0411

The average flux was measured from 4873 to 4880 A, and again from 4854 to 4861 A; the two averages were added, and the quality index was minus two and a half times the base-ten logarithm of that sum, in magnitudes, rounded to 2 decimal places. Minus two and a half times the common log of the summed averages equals -4.27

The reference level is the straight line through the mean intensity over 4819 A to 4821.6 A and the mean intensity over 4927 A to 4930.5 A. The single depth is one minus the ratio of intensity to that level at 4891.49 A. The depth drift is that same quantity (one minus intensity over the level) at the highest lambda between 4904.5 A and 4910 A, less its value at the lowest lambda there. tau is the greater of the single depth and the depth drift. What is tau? 0.19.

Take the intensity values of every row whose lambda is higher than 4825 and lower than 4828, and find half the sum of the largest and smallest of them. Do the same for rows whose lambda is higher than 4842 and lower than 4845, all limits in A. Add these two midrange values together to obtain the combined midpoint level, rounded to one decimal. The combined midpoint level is 49.9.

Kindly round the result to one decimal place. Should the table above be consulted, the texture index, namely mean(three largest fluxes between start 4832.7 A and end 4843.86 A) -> 29.7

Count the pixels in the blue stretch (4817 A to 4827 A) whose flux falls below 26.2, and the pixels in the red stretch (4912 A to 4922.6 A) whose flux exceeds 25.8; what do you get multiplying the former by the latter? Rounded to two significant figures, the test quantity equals 56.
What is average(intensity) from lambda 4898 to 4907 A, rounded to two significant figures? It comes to 29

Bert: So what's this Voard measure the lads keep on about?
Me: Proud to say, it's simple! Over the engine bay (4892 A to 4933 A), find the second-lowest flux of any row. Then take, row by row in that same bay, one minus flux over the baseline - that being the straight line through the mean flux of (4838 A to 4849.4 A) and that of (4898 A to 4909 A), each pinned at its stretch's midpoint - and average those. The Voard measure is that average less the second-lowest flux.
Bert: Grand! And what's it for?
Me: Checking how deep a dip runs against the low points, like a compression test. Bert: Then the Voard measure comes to -23.0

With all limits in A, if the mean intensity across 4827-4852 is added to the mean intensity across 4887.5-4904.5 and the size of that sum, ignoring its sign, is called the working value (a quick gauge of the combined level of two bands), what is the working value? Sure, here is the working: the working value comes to 53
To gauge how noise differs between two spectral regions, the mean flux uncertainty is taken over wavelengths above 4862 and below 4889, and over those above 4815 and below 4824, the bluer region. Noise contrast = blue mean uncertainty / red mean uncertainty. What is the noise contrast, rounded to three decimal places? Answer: 1.041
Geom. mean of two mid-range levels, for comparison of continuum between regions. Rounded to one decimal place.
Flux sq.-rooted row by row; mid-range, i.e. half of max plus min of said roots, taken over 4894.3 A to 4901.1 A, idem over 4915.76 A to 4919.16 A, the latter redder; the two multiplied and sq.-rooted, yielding 5.5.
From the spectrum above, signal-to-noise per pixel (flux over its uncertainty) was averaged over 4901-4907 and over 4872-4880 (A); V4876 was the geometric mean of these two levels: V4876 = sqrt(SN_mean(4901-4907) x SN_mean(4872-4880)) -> 7.8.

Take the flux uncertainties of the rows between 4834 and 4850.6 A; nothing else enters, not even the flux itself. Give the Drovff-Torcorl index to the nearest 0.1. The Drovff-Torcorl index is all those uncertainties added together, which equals 53.9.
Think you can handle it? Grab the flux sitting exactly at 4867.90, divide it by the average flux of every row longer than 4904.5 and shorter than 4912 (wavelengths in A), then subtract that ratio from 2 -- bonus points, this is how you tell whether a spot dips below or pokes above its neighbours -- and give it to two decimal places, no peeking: 1.20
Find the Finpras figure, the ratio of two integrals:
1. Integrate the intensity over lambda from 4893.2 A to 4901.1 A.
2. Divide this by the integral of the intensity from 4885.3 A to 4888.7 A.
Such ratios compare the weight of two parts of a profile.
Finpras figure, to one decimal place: 2.5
